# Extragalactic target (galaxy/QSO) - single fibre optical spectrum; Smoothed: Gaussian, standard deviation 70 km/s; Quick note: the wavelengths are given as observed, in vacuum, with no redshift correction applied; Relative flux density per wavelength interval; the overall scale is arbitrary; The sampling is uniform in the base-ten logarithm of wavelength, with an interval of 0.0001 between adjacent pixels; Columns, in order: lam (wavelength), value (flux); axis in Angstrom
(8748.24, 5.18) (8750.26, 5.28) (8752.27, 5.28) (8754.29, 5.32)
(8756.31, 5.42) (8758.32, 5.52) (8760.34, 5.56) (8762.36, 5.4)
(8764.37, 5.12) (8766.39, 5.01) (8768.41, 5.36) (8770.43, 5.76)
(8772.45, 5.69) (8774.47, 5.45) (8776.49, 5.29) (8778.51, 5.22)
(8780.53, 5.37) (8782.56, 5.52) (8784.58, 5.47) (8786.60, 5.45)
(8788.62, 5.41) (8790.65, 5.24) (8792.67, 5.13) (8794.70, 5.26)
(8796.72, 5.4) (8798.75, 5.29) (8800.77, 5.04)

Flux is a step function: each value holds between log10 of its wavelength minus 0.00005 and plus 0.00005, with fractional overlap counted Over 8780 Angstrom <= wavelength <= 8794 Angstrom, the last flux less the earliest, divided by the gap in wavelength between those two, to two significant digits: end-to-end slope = -0.020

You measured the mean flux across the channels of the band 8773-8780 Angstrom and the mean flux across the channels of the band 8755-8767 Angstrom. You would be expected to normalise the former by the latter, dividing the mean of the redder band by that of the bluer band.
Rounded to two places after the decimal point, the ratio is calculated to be 1.00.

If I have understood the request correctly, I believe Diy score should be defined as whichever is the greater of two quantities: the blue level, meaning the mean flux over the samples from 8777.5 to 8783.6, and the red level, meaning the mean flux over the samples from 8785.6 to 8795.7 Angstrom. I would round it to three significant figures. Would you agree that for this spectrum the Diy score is 5.37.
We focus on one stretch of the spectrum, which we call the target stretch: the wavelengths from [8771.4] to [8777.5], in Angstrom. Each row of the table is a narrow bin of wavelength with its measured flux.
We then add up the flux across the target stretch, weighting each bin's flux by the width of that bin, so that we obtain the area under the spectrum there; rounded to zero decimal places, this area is 33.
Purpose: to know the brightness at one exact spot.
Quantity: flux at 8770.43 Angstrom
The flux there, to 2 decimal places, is 5.76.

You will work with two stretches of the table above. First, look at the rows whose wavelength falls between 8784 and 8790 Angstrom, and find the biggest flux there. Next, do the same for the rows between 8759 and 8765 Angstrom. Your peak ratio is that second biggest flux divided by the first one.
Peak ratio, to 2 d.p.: 1.02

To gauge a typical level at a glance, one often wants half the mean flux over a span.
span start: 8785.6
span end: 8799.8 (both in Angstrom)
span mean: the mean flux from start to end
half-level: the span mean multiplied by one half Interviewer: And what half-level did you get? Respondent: 2.66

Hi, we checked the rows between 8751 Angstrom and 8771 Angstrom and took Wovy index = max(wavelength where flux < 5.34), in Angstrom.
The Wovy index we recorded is 8766.39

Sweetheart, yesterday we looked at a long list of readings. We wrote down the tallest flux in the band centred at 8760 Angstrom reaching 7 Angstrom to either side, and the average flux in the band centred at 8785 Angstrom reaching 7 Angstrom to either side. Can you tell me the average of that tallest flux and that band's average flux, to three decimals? 5.471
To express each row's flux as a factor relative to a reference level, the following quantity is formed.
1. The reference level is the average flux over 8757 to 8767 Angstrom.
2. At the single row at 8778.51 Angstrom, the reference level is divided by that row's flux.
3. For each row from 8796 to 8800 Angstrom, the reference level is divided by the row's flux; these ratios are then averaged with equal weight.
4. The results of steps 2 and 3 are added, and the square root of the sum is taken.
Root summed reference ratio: 1.42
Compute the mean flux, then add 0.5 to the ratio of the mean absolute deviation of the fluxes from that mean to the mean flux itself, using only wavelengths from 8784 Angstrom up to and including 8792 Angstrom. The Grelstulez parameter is 0.514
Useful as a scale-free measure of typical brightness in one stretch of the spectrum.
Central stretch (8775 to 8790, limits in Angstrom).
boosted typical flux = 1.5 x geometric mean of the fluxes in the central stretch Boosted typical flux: 8.08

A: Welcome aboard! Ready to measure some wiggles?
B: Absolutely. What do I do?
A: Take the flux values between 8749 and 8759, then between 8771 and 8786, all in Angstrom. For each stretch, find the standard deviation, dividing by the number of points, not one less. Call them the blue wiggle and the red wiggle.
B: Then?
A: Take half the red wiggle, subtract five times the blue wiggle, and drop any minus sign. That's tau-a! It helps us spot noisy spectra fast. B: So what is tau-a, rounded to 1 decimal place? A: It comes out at 0.4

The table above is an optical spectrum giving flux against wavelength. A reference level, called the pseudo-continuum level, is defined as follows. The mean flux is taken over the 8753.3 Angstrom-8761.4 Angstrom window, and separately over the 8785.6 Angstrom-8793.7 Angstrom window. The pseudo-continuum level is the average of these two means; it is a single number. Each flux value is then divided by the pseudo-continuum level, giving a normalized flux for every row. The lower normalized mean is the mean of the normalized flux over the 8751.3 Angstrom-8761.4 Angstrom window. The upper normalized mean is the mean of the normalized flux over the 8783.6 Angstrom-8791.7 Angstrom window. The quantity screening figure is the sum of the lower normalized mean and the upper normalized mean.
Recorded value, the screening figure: 2.01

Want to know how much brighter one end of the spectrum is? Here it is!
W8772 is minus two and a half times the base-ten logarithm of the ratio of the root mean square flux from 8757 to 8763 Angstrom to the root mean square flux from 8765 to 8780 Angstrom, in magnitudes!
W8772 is -0.02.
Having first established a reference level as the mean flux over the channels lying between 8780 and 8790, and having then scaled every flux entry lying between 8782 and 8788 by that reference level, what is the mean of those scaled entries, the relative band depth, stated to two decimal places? 1.01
